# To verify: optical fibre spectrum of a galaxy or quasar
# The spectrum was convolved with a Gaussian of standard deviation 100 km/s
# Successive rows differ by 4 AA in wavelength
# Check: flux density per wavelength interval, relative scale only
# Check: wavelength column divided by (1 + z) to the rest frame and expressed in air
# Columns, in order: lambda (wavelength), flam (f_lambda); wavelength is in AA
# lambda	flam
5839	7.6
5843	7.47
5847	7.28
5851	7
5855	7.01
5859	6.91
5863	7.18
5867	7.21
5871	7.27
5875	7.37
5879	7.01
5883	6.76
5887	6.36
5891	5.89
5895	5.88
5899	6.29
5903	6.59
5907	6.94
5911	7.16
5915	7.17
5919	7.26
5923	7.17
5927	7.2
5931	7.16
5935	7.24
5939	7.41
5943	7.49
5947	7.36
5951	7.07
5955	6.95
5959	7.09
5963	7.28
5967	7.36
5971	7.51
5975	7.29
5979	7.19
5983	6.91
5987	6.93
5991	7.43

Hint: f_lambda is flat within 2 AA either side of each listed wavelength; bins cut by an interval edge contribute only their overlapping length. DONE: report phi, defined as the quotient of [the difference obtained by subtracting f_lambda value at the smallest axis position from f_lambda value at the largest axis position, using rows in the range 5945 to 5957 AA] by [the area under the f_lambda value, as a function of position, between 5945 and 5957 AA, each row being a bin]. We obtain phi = -0.005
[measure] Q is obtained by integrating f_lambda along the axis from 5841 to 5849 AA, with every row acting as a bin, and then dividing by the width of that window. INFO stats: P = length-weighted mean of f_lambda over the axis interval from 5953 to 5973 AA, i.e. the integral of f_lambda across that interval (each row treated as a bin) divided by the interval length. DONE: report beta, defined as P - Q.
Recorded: -0.14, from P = 7.24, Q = 7.4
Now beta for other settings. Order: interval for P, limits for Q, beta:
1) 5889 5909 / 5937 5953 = -1.01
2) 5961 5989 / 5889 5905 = 1.05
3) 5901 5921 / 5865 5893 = 0.19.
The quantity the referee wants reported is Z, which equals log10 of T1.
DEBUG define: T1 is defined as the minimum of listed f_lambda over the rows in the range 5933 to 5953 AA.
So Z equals 0.849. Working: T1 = 7.07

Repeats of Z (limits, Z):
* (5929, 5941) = 0.855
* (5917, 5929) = 0.856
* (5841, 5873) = 0.839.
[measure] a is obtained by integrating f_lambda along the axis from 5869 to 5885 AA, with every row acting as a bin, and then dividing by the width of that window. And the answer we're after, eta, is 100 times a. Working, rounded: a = 7.1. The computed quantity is 710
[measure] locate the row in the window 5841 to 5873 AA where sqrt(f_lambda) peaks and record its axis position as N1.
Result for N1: 5843 AA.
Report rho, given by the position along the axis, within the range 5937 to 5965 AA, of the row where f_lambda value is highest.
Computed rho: 5943 AA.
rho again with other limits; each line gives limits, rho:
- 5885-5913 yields 5911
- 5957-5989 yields 5971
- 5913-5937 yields 5919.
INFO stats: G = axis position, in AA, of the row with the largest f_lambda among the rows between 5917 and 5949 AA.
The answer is 5943 AA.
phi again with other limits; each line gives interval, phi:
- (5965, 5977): -0.001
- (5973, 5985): -0.004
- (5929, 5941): 0.003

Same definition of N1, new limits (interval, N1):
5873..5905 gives 5875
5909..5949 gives 5943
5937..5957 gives 5943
